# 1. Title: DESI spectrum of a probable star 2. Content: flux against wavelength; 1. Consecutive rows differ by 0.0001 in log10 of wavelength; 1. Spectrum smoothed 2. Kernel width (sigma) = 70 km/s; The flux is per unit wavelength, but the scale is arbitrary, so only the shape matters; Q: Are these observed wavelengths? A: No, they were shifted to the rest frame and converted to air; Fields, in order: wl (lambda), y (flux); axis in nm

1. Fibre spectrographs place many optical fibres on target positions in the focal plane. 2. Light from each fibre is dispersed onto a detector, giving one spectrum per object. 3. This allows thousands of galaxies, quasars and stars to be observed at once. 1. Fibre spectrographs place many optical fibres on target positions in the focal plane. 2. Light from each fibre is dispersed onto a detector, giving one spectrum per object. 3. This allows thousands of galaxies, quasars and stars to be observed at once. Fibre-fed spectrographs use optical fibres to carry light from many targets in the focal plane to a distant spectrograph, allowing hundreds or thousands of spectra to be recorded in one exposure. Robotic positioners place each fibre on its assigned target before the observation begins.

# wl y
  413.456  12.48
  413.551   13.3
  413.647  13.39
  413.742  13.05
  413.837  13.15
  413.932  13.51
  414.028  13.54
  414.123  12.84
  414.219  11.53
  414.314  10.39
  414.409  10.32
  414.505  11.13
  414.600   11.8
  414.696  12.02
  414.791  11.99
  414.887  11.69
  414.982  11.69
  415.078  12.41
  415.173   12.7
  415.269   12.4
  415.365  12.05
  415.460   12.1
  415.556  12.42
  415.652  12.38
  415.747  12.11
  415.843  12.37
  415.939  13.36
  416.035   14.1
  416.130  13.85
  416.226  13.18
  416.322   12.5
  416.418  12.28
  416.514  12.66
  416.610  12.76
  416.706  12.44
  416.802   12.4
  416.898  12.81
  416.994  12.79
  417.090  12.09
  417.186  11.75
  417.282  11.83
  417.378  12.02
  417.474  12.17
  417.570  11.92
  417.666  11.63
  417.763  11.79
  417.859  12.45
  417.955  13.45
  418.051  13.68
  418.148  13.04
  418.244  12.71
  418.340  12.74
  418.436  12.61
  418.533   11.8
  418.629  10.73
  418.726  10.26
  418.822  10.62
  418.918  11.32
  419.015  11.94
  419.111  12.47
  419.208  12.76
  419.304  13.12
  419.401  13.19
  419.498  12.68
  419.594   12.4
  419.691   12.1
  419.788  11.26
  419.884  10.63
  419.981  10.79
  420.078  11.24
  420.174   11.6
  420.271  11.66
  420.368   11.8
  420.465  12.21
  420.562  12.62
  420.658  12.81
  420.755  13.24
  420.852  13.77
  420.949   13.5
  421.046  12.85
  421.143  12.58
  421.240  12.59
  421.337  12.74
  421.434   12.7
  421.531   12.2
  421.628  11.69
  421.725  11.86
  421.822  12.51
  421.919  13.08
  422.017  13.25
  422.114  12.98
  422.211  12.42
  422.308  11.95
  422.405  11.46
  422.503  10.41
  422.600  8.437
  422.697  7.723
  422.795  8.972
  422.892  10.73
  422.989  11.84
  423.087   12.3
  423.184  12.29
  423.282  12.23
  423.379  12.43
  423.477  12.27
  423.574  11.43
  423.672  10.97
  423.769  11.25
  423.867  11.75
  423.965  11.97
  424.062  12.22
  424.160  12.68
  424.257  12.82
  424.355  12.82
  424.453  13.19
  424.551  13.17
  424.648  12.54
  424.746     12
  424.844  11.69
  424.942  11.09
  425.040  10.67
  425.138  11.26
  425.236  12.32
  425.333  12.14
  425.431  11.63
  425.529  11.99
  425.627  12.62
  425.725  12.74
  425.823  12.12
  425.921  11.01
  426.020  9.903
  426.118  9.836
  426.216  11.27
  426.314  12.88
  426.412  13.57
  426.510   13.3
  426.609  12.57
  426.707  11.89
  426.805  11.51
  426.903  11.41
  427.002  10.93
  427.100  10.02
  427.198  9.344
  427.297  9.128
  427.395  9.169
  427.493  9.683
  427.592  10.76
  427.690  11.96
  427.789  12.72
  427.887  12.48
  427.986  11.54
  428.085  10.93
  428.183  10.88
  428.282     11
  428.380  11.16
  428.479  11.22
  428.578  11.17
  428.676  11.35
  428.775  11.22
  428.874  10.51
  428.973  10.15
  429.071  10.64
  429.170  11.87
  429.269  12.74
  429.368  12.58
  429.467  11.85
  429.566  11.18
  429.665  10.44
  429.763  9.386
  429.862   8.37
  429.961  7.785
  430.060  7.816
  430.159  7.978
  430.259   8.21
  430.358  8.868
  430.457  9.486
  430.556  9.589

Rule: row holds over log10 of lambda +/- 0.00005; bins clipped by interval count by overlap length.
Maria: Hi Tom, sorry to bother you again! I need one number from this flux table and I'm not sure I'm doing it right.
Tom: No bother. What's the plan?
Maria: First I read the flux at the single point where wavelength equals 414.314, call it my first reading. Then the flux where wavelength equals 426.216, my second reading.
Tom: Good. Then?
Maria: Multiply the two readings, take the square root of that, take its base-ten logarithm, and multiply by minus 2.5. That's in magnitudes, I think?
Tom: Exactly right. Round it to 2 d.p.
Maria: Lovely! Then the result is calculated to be -2.59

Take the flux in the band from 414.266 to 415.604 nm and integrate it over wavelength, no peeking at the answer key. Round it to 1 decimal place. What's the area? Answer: 15.8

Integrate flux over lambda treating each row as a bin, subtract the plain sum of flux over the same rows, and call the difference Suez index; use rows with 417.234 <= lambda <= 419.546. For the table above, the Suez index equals -265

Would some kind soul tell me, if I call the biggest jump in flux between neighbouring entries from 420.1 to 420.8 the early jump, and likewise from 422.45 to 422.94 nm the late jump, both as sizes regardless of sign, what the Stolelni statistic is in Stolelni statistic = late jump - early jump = 1.5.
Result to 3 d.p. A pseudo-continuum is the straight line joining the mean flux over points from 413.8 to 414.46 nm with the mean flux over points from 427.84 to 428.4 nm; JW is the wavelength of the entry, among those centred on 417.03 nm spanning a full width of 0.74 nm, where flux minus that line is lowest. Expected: 417.186 nm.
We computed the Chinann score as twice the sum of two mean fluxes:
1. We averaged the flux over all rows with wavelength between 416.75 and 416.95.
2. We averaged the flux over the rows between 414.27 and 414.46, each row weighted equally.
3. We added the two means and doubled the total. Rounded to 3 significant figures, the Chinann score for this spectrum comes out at 45.9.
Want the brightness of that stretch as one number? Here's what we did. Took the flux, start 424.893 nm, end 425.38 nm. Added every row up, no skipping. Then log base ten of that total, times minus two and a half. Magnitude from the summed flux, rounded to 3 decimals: -4.399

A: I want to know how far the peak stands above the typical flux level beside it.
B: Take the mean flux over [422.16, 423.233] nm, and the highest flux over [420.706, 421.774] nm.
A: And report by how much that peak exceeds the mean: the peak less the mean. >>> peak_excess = 3.0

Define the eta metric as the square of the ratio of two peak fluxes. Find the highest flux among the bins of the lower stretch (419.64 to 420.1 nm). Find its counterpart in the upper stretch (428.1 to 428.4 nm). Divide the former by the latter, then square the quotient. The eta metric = 1.18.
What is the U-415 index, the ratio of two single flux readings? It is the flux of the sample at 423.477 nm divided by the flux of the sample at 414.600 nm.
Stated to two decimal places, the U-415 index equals 1.04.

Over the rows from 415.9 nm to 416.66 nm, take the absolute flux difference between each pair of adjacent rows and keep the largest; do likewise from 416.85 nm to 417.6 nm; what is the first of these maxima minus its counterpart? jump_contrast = 0.0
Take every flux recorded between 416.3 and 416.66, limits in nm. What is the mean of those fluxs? 12.5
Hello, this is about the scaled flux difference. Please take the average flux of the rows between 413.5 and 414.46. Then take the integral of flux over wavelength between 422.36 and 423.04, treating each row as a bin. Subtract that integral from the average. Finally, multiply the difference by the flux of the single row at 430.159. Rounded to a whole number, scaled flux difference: 46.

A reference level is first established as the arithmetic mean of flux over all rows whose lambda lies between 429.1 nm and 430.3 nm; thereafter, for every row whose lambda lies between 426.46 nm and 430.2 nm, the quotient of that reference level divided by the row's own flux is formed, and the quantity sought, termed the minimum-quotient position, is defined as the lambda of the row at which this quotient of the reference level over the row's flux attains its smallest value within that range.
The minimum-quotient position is 426.510 nm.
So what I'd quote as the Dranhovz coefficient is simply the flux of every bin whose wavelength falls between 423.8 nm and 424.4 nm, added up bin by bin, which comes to 74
